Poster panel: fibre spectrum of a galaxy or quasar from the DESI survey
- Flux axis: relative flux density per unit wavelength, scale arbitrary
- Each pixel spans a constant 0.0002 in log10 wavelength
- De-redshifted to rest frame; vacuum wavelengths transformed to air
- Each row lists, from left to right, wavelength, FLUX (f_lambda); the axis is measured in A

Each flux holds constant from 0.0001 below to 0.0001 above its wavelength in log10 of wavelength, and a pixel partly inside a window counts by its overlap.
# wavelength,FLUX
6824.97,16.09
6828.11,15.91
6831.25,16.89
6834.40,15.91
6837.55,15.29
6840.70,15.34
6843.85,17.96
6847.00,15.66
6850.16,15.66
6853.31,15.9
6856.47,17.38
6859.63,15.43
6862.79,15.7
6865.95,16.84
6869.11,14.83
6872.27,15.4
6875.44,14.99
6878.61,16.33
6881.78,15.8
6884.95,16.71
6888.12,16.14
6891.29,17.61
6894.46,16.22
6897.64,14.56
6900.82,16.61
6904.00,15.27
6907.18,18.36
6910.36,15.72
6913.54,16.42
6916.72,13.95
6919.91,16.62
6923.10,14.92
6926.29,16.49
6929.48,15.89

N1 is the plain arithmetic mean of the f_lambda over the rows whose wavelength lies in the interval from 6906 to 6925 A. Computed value 16.0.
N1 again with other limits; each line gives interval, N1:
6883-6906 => 16.2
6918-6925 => 15.8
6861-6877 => 15.6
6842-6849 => 16.8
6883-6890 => 16.4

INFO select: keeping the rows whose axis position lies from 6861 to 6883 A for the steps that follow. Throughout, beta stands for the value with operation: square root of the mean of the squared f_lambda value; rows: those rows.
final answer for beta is 15.7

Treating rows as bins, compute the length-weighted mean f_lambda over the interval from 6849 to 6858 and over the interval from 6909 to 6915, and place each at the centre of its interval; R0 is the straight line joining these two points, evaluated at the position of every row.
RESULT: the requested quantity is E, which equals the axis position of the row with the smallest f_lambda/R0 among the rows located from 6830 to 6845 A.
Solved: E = 6837.55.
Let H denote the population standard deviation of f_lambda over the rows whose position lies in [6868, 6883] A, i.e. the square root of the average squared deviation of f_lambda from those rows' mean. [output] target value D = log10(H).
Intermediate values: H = 0.55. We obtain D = -0.262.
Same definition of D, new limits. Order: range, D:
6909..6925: -0.005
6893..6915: 0.046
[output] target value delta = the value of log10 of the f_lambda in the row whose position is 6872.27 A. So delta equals 1.188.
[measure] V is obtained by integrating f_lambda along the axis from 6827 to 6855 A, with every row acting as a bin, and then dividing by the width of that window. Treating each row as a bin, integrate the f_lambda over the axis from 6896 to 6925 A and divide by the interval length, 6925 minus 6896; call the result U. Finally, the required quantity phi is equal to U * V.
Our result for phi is 254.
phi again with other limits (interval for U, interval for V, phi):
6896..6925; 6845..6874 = 252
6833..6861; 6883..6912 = 263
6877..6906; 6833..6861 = 260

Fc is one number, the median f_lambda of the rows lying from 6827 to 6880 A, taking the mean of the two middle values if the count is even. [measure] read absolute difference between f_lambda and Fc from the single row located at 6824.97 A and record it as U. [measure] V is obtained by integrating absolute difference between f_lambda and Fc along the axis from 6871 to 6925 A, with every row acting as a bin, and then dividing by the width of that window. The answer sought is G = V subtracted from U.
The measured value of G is -0.5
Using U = 0.39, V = 0.88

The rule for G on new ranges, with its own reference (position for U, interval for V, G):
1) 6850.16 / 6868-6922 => -0.8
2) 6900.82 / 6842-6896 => 0.2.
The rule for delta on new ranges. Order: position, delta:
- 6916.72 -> 1.145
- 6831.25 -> 1.228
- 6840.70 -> 1.186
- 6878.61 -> 1.213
